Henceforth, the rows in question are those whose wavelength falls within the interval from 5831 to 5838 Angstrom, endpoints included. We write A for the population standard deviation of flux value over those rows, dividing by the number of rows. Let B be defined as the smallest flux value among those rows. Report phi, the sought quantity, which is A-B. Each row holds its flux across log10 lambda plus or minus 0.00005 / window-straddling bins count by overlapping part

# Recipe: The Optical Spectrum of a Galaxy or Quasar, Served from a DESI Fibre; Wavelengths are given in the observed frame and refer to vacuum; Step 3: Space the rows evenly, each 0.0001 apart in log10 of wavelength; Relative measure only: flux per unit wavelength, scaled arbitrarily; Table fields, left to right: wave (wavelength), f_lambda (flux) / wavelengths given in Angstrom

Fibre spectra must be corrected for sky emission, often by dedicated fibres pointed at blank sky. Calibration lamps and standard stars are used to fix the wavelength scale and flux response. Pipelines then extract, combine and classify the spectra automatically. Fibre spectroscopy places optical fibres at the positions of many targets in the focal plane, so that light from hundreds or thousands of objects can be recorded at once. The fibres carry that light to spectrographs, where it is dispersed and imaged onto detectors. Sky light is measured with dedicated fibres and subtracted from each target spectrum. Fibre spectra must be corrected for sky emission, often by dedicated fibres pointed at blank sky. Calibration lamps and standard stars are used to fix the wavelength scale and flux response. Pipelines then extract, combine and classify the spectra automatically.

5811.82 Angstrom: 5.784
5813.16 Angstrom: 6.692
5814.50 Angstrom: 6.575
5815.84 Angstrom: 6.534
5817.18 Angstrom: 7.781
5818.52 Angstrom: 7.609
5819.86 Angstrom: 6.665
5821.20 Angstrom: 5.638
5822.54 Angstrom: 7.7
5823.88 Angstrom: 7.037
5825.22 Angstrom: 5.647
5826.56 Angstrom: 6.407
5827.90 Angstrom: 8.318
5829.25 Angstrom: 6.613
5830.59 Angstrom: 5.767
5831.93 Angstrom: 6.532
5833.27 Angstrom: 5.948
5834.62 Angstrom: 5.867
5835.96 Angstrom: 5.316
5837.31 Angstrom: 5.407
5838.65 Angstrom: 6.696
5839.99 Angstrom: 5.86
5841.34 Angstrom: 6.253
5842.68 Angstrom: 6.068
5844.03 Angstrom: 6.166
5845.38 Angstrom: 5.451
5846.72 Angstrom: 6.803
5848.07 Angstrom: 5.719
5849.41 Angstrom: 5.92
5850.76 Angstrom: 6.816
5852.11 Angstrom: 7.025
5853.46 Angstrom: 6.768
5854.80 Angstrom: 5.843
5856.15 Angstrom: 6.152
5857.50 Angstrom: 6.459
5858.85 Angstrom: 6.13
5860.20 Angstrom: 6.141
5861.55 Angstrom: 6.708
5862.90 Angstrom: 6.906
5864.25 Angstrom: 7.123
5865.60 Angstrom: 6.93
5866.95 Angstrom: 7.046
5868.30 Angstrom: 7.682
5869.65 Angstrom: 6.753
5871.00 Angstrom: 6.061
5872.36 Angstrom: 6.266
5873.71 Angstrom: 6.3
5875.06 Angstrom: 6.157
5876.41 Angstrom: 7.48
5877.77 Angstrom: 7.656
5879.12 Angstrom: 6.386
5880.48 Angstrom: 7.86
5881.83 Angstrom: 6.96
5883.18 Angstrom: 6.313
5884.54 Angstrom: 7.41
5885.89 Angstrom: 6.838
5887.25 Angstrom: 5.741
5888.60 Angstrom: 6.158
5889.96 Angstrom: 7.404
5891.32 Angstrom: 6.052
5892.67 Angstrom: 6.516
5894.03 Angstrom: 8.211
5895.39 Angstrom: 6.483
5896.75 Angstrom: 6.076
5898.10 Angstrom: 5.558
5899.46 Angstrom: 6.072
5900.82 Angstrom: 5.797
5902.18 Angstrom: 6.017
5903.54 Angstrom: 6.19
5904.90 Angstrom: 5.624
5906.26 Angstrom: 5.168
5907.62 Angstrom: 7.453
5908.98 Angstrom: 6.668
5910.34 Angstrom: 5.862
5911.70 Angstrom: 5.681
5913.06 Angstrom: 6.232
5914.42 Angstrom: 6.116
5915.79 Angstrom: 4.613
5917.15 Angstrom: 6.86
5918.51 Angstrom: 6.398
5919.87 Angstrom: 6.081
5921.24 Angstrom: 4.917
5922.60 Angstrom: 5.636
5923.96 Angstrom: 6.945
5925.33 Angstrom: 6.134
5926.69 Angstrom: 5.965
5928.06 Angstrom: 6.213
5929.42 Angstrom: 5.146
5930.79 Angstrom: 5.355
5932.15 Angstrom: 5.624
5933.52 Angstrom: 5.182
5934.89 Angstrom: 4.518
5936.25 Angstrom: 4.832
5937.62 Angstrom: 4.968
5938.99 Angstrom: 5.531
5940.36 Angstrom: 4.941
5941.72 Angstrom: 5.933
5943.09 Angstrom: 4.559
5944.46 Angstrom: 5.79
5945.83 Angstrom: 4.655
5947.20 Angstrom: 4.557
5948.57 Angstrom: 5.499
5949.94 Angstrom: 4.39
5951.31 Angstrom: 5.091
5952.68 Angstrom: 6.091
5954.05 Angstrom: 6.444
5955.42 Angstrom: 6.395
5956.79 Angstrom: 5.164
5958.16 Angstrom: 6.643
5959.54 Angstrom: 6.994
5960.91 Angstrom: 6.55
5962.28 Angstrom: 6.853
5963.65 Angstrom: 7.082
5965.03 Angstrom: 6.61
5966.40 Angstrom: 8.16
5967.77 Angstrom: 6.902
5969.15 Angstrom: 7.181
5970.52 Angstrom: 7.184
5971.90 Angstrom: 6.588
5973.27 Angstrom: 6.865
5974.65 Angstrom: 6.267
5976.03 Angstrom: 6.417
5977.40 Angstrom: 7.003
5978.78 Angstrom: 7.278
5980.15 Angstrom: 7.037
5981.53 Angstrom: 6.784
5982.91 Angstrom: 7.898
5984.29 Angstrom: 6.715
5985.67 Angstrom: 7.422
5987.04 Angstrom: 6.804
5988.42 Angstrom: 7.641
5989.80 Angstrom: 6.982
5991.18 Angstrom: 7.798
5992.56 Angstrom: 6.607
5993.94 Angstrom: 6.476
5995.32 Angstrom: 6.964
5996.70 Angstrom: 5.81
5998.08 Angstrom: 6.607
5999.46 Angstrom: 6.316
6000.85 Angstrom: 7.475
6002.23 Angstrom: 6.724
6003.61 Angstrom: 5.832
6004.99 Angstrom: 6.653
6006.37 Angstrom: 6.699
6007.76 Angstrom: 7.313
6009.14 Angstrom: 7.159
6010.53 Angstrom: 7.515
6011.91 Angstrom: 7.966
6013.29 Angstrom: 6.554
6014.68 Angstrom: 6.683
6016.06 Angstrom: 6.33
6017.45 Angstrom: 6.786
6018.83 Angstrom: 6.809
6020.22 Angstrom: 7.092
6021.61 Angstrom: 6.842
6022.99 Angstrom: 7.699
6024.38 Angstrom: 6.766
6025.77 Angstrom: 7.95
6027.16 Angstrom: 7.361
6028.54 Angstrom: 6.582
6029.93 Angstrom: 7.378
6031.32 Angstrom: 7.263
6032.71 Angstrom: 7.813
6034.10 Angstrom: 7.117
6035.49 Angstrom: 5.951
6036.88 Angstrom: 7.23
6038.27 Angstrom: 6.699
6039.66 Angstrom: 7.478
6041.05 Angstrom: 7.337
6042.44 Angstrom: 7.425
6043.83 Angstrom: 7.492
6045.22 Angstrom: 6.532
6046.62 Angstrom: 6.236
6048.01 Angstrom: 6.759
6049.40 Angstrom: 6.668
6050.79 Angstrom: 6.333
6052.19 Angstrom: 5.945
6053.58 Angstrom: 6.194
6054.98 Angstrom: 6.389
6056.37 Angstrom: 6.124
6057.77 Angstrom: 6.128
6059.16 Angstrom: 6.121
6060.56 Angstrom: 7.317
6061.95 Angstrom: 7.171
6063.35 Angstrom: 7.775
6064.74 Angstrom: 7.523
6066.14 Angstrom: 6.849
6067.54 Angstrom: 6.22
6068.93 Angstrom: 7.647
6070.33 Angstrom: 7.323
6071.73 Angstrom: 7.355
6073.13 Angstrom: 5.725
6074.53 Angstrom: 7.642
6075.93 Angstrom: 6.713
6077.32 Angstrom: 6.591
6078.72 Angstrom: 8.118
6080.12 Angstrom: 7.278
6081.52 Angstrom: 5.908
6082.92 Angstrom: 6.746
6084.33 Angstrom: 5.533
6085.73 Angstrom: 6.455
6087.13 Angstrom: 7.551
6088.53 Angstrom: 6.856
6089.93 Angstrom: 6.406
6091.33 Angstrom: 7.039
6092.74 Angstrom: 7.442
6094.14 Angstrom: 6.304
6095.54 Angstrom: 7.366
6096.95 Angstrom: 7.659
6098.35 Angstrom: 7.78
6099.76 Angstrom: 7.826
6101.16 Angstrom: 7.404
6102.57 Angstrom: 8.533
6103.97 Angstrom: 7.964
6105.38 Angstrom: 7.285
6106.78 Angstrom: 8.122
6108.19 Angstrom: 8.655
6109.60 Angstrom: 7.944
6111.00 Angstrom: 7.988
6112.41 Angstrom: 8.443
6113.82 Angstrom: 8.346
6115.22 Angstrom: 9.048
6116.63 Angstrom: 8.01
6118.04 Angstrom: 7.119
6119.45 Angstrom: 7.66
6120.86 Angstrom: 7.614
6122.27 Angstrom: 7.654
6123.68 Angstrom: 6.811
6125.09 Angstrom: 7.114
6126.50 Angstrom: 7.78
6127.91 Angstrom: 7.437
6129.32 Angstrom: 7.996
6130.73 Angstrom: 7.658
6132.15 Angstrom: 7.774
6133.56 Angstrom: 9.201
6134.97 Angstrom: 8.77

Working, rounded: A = 0.44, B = 5.316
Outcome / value -4.9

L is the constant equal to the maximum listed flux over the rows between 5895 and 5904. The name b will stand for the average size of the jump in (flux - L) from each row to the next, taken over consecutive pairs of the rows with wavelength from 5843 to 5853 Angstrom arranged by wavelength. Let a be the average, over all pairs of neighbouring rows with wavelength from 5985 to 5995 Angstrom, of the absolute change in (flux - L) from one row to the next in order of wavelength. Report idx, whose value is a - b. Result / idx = -0.03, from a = 0.71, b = 0.74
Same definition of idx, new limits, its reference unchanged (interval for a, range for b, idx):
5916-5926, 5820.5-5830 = -0.62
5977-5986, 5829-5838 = 0.14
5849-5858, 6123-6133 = 0.10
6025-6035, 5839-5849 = -0.05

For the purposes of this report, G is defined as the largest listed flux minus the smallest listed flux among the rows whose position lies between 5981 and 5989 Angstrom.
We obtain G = 1.2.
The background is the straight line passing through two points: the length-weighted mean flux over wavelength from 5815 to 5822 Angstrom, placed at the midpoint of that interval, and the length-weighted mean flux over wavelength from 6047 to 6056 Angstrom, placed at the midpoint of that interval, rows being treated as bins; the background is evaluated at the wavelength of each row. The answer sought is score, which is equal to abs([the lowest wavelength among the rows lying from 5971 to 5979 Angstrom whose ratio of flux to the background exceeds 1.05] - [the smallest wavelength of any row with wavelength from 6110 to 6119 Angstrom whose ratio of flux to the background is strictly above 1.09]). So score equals 137.7 Angstrom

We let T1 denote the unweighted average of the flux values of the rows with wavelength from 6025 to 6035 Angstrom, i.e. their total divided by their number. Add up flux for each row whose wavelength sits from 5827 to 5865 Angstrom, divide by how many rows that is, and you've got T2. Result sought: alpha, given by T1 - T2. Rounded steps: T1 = 7.4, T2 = 6.3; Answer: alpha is 1.04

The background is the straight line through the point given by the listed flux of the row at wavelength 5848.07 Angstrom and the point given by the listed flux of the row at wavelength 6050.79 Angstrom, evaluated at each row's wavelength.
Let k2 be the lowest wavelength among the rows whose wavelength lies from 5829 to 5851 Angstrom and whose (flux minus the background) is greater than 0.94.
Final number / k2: 5829.25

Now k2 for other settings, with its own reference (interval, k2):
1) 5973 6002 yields 5978.78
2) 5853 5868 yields 5853.46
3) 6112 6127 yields 6112.41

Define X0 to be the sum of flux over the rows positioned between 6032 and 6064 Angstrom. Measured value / 156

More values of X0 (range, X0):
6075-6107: 165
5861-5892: 156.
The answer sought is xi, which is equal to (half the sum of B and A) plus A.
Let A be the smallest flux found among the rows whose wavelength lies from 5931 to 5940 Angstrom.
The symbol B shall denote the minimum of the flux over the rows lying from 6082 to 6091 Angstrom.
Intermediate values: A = 4.518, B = 5.533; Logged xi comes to 9.5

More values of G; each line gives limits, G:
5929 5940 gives 1.1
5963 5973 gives 1.6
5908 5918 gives 2.2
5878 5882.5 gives 1.5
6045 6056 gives 0.8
